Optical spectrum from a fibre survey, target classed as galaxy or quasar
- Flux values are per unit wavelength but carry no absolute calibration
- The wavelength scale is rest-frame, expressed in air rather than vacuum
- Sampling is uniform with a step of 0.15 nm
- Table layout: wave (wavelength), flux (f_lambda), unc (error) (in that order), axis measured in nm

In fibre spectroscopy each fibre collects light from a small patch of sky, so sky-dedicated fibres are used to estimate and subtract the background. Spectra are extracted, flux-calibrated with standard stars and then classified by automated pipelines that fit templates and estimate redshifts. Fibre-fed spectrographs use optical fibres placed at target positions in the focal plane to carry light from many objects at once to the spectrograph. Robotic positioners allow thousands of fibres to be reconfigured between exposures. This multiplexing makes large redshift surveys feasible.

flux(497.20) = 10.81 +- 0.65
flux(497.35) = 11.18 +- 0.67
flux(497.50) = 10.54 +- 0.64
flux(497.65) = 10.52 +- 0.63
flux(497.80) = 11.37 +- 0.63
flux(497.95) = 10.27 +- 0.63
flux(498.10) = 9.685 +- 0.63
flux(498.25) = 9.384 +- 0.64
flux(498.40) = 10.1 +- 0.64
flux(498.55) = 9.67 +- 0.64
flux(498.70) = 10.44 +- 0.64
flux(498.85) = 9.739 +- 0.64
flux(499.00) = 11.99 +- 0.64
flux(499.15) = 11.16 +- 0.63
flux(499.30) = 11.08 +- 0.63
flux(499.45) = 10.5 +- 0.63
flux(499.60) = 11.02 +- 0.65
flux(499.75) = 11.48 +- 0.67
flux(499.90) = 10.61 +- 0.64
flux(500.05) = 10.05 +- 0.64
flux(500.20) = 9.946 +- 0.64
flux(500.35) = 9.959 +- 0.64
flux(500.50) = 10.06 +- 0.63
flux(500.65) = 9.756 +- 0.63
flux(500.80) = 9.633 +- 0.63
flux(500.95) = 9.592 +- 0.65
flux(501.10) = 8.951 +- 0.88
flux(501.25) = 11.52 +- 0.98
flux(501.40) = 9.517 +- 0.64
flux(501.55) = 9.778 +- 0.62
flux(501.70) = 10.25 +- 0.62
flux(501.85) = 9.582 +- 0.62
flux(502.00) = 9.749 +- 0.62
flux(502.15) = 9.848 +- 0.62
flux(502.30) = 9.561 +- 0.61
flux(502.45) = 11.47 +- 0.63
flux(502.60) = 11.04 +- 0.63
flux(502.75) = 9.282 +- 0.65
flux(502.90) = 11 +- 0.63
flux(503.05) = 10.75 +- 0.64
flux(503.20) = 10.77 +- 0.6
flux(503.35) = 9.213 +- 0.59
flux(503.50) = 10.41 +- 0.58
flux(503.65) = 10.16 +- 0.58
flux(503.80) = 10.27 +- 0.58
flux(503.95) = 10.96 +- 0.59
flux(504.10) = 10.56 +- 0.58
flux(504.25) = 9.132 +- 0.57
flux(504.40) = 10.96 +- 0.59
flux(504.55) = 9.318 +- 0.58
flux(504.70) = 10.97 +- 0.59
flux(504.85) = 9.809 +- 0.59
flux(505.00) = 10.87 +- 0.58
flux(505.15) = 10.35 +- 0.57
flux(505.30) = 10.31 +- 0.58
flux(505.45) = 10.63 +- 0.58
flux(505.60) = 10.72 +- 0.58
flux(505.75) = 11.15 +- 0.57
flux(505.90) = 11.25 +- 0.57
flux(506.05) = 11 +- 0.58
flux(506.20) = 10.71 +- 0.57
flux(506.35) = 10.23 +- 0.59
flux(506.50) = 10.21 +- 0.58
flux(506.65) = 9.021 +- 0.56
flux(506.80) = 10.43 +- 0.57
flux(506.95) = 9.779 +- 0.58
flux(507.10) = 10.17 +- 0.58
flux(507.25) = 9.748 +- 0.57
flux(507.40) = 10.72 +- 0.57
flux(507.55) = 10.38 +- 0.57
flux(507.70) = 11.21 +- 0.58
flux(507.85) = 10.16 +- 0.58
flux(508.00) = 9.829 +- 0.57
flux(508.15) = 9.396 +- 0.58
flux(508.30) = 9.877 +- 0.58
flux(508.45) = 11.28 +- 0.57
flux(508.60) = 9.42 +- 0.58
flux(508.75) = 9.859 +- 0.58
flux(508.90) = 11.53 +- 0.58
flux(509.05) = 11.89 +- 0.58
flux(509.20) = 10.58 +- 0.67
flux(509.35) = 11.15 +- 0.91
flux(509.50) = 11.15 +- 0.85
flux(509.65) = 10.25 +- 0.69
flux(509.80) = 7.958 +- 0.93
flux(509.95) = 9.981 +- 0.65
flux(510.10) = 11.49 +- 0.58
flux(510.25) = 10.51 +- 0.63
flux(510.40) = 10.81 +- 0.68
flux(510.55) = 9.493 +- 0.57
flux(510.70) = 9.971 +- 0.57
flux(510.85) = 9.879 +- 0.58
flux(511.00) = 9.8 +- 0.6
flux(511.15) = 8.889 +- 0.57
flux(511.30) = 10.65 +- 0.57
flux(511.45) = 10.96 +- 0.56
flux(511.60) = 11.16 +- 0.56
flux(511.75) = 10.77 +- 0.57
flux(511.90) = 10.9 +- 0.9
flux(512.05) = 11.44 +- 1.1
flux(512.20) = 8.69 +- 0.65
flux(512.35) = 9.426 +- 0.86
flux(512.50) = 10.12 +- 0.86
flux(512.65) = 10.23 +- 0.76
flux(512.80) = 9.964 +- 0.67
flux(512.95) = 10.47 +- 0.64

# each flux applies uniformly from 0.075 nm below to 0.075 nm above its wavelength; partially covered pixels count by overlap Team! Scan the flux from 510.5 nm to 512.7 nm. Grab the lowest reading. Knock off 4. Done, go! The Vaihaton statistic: 4.69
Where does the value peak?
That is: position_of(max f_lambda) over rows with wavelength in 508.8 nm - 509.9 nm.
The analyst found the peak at 509.05 nm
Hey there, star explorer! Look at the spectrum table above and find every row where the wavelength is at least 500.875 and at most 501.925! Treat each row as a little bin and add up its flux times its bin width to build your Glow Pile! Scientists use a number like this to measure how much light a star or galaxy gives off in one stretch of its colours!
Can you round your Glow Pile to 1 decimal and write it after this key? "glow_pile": 10.4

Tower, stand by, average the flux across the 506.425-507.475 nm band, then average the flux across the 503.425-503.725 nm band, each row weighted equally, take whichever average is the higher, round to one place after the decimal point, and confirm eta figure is 10.3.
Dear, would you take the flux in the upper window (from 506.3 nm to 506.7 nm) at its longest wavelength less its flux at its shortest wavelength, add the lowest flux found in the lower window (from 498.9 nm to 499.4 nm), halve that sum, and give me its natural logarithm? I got 1.60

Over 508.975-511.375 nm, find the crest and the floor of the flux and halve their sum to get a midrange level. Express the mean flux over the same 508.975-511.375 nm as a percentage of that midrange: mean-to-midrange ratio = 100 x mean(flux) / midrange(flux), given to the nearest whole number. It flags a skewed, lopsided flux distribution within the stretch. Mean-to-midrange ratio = 104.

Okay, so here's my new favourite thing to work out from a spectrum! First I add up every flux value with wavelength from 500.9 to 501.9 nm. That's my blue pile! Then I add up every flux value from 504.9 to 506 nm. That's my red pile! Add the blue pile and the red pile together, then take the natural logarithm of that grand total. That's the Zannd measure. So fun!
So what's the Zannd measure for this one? 4.97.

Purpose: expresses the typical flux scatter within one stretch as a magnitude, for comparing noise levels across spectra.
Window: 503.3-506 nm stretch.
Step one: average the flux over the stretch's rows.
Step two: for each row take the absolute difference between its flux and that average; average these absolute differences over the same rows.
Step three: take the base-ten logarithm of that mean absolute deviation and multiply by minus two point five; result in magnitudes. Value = 0.74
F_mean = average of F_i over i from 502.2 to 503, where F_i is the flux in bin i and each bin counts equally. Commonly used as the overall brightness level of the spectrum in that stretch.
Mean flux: 10.5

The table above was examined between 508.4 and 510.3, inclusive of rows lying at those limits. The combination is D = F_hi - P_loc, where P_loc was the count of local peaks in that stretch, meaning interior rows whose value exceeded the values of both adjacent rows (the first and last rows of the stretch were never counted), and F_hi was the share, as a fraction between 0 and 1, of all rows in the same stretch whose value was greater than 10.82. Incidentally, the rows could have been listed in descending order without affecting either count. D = -1.5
